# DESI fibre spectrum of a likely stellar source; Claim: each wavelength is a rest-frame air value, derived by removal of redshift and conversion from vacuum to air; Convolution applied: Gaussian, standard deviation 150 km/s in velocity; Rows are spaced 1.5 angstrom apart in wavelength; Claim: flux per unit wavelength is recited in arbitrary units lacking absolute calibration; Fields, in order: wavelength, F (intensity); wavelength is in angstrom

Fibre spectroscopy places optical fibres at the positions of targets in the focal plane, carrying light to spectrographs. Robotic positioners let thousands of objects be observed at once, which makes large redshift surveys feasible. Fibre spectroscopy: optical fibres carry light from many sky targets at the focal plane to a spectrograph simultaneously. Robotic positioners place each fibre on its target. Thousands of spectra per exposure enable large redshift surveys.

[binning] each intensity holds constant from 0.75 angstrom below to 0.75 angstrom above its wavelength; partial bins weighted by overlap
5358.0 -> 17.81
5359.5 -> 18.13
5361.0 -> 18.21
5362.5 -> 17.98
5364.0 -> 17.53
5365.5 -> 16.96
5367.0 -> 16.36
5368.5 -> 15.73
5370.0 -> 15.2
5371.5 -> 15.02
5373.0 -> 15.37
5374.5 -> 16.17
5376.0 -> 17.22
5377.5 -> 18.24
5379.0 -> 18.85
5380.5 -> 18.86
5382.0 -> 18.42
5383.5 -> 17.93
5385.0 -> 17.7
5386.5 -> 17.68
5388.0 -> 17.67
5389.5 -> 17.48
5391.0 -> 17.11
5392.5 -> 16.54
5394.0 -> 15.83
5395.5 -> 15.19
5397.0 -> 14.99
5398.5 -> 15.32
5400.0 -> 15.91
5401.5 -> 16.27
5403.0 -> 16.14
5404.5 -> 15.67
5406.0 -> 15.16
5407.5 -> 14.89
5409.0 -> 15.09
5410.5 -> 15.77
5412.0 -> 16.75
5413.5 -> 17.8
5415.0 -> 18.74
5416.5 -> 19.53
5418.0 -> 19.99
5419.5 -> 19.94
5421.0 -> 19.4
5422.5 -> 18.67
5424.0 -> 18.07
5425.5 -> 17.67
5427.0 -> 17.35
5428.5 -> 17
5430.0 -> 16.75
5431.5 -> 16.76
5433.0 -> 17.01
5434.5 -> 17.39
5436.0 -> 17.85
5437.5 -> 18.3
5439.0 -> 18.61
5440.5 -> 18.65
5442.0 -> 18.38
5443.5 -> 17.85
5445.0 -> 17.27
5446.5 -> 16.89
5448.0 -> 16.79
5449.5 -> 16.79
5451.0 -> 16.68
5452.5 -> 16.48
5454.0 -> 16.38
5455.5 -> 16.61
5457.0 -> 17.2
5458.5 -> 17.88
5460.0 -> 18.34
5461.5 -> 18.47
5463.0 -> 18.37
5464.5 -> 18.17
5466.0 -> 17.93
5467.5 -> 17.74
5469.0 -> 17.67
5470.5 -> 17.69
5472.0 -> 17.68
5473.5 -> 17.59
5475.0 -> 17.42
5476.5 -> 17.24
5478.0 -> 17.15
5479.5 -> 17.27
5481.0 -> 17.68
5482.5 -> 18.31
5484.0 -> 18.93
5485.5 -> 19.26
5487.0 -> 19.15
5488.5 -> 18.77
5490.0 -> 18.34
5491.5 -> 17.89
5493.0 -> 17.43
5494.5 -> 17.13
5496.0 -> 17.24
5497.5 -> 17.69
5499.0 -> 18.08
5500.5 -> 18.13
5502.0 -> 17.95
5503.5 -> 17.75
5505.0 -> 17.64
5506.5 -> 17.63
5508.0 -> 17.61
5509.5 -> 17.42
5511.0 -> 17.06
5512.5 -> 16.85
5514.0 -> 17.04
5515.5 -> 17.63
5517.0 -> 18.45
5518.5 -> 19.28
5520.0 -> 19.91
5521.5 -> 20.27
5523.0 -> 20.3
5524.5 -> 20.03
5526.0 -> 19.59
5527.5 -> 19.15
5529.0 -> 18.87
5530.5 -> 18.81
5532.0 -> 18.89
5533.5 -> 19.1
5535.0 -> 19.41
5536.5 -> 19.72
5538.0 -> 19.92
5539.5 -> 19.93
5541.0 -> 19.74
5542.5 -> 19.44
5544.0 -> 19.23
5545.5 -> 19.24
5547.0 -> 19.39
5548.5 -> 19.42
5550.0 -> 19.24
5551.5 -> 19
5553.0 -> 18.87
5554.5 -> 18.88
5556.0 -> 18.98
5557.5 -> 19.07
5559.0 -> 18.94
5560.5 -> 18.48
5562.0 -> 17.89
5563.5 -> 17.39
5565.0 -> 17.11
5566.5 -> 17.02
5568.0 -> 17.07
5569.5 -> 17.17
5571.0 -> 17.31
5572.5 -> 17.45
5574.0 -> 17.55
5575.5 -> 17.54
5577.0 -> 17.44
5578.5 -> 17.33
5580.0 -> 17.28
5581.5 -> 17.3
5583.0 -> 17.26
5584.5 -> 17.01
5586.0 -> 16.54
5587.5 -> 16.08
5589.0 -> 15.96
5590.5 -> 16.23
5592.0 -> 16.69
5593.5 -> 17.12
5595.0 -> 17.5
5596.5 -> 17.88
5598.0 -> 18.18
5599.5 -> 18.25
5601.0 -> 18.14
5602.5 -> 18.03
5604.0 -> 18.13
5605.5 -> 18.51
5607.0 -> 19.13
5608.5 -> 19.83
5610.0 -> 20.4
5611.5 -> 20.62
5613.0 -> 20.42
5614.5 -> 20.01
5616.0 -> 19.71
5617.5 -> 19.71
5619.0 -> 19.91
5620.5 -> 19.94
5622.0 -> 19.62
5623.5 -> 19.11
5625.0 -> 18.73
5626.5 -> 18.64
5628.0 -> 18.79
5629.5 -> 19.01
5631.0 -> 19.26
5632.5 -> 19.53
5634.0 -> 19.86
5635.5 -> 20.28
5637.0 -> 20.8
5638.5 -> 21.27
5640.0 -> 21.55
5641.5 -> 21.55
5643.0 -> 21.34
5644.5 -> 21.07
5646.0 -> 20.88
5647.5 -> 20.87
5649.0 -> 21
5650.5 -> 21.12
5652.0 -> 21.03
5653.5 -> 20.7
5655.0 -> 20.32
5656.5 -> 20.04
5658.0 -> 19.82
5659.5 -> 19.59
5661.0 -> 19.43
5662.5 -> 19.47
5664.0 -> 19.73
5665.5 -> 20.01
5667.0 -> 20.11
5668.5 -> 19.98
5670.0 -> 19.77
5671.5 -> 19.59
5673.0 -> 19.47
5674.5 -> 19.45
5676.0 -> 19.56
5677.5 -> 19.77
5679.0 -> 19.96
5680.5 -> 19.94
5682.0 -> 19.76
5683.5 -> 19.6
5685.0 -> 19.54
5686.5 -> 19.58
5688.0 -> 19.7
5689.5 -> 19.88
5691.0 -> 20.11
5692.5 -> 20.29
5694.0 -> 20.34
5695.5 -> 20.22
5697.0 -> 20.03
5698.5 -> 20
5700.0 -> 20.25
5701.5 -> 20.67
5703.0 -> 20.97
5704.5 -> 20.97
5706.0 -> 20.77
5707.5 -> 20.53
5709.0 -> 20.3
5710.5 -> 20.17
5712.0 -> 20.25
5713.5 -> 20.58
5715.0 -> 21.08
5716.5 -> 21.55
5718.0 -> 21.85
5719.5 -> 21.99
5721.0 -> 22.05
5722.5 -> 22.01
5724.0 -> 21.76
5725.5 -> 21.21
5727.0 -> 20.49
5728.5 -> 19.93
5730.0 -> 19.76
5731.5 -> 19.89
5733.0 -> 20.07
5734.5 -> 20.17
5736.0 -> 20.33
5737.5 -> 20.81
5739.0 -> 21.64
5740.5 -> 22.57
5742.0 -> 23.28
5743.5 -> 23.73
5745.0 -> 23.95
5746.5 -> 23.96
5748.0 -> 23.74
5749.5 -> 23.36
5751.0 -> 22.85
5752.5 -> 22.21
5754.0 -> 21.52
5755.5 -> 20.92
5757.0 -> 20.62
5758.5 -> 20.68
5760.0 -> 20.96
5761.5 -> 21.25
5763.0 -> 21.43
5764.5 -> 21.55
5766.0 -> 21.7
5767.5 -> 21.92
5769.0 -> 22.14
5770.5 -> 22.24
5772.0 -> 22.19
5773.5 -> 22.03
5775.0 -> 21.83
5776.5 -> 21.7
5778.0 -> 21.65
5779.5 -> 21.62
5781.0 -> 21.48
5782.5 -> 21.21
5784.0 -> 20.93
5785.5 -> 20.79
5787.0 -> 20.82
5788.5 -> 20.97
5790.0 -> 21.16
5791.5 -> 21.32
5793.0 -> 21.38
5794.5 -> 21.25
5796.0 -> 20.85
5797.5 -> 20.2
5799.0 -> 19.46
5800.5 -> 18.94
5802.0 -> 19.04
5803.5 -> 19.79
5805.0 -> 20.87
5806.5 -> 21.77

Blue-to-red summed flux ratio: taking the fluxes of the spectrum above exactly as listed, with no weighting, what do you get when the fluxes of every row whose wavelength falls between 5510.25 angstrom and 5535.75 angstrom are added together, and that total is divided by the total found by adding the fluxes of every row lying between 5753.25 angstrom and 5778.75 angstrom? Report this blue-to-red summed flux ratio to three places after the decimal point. 0.875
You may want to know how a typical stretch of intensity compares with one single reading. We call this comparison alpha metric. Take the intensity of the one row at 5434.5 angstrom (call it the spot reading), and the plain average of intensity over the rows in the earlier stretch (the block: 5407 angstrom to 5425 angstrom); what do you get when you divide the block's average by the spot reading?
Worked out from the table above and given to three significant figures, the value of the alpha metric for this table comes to 1.03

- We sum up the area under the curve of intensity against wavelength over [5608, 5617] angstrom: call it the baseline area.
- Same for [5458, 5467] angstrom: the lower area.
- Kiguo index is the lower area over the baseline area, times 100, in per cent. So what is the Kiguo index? 90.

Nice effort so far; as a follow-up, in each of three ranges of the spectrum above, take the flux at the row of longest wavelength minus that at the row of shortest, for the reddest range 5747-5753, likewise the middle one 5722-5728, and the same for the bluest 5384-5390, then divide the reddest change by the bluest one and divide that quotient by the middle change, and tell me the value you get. -4.6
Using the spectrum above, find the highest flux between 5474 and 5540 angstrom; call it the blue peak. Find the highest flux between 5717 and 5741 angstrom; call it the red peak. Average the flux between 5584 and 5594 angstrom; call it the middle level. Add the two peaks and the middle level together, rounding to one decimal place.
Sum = 59.4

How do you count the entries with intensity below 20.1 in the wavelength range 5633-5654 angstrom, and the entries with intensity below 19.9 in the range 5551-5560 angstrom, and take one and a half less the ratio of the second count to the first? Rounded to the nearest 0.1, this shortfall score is -4.5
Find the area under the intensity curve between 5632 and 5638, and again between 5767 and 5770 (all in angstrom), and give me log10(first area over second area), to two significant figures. 0.26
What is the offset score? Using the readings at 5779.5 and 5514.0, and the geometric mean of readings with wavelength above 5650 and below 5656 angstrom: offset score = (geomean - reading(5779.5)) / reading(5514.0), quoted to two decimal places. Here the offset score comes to -0.05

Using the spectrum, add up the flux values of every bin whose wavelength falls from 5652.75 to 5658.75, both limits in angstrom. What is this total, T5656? 81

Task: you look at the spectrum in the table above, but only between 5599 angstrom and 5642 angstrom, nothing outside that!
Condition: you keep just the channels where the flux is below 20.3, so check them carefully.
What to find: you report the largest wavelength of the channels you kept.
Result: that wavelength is 5635.5 angstrom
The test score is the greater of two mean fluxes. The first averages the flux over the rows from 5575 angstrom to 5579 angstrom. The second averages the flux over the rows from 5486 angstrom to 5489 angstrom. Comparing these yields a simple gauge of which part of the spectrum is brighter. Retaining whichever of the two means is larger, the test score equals 19.0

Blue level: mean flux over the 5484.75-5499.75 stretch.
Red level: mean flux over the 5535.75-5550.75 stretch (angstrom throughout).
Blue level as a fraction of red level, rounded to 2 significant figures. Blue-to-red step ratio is 0.93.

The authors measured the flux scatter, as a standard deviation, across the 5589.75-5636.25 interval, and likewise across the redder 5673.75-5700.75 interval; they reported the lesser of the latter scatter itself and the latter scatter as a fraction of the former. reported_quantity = 0.25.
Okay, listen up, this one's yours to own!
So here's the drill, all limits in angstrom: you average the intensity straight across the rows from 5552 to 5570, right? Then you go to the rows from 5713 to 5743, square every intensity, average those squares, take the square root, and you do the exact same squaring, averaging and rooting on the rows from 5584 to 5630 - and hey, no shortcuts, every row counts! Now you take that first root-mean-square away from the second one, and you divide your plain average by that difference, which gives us -6.9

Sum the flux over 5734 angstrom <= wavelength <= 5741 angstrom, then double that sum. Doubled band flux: 211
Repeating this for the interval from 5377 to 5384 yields 185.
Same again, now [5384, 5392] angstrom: 175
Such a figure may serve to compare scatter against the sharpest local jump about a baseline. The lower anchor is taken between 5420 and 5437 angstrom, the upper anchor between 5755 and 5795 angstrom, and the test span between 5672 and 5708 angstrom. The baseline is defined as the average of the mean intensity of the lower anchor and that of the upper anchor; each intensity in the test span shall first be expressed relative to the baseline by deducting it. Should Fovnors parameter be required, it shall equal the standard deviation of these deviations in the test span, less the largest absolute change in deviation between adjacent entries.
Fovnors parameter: 0.0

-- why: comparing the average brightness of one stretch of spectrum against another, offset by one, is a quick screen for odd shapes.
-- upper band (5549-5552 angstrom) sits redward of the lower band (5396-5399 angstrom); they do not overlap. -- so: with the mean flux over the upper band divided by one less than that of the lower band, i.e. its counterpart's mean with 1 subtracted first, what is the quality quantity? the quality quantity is 1.35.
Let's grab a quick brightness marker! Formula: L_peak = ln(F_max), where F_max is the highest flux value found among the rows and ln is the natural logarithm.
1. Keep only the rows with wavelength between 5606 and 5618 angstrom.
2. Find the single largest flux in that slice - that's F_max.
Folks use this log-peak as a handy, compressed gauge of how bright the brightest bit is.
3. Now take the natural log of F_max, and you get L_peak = 3.03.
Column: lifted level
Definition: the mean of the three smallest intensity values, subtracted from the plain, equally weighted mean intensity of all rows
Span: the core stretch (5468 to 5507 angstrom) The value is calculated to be 0.70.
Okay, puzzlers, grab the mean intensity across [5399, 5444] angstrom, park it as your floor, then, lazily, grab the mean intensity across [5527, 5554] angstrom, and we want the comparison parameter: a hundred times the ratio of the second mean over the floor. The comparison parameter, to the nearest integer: 111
